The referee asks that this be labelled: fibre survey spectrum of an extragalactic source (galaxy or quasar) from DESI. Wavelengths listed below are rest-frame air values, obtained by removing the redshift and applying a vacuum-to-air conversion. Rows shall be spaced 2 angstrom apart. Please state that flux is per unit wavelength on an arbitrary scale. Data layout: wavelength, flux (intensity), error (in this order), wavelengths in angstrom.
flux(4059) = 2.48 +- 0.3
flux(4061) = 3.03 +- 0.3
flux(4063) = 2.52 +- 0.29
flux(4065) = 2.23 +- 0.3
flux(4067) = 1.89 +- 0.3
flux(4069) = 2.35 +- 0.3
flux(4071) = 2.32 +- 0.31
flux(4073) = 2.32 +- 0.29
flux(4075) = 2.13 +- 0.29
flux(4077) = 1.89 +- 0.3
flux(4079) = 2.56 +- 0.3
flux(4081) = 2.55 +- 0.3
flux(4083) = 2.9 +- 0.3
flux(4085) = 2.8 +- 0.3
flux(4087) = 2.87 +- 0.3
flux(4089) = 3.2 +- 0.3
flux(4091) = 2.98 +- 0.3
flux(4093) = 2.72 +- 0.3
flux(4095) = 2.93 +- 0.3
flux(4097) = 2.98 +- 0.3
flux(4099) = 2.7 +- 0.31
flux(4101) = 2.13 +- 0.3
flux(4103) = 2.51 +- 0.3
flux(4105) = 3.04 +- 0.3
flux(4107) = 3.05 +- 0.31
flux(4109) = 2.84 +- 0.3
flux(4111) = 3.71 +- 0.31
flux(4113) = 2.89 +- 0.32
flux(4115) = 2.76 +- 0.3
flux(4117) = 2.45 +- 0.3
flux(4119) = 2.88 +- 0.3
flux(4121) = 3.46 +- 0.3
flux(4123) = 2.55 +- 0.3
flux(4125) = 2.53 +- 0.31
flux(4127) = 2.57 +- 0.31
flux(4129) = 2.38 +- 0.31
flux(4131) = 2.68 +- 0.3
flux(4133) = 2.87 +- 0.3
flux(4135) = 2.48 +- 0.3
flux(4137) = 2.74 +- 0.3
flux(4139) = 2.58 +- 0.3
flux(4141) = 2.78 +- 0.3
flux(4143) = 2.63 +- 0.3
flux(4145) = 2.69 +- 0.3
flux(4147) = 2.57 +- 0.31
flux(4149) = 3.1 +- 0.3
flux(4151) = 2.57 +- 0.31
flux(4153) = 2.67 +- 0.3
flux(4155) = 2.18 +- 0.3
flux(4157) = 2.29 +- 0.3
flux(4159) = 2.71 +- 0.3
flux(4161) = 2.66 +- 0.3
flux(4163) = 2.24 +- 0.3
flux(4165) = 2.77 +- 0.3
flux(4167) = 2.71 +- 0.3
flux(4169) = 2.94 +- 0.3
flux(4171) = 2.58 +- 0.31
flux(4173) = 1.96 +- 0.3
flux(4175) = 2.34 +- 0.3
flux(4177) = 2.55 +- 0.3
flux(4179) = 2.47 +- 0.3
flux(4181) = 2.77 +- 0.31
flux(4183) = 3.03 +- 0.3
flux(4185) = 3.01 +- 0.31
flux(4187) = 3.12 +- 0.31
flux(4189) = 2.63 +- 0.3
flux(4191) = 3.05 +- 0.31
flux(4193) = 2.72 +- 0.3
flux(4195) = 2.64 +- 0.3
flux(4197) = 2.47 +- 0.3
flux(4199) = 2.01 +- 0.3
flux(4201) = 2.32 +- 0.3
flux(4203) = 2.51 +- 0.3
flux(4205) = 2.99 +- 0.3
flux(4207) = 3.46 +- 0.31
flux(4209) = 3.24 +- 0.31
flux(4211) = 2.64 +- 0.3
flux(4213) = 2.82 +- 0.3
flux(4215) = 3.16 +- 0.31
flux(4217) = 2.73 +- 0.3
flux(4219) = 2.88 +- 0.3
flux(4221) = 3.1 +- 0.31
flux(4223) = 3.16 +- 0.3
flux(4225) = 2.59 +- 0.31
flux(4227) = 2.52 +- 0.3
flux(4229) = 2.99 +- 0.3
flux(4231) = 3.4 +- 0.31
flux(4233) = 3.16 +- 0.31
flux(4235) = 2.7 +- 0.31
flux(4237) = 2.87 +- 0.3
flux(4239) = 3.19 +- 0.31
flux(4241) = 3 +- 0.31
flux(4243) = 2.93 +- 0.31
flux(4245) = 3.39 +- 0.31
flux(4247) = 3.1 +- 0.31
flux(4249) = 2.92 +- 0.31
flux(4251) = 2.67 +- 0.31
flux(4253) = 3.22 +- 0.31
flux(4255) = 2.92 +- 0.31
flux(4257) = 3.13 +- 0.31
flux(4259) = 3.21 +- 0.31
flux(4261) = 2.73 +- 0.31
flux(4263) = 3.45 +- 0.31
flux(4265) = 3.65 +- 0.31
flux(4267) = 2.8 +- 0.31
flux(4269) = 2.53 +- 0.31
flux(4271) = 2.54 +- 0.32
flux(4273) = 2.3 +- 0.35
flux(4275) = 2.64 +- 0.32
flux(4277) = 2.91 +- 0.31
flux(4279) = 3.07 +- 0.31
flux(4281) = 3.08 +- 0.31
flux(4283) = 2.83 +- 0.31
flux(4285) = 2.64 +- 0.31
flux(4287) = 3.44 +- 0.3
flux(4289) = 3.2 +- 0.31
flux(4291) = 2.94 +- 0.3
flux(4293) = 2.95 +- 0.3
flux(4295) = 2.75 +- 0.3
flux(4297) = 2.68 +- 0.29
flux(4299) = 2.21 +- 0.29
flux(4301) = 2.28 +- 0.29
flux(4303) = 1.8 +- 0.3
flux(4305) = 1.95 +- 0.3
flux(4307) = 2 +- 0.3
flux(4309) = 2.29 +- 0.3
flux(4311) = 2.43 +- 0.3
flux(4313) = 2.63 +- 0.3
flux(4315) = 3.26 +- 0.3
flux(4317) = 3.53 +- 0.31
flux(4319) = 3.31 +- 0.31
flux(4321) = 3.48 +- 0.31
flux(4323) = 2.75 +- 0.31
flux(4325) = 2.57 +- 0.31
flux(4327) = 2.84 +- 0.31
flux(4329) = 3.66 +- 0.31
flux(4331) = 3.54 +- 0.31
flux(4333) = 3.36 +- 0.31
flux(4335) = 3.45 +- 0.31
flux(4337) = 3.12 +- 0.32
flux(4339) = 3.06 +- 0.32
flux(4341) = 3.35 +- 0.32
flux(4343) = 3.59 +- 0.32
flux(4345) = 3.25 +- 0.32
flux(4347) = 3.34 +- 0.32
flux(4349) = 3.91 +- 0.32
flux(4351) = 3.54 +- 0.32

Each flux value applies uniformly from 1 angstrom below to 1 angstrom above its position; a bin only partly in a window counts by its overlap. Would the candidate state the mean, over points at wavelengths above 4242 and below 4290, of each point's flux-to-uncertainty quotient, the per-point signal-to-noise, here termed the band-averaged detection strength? 9.54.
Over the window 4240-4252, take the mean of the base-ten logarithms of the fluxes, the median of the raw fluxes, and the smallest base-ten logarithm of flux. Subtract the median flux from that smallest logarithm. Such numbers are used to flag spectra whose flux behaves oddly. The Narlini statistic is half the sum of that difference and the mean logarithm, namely -1.03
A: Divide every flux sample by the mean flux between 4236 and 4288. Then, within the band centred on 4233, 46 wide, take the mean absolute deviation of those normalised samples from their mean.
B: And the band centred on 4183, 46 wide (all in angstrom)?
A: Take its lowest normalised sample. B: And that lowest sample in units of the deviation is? 10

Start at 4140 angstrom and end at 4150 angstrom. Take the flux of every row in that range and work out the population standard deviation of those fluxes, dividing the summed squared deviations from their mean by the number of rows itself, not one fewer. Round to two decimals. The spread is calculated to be 0.19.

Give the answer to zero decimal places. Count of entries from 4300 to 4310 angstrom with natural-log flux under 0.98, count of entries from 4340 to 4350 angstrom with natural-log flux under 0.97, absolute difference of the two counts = 5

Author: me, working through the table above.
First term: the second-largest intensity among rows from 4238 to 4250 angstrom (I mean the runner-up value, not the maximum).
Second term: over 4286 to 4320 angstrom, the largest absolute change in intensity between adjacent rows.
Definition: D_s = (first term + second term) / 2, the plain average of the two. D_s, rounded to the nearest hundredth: 1.91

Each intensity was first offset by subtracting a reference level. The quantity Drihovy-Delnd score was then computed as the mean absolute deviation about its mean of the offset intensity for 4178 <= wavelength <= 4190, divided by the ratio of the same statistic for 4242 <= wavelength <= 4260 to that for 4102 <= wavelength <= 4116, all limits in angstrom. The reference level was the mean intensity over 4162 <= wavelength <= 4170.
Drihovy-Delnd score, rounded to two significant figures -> 0.31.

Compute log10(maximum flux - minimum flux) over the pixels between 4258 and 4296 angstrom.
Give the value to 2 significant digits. 0.13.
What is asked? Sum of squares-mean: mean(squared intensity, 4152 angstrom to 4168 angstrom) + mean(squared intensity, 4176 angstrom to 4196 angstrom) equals 14.3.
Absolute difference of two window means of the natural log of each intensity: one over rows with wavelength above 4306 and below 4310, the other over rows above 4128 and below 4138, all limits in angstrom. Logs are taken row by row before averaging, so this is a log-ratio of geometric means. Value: 0.20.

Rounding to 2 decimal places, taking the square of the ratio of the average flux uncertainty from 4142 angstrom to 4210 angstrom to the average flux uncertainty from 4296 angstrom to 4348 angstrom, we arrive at 0.97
